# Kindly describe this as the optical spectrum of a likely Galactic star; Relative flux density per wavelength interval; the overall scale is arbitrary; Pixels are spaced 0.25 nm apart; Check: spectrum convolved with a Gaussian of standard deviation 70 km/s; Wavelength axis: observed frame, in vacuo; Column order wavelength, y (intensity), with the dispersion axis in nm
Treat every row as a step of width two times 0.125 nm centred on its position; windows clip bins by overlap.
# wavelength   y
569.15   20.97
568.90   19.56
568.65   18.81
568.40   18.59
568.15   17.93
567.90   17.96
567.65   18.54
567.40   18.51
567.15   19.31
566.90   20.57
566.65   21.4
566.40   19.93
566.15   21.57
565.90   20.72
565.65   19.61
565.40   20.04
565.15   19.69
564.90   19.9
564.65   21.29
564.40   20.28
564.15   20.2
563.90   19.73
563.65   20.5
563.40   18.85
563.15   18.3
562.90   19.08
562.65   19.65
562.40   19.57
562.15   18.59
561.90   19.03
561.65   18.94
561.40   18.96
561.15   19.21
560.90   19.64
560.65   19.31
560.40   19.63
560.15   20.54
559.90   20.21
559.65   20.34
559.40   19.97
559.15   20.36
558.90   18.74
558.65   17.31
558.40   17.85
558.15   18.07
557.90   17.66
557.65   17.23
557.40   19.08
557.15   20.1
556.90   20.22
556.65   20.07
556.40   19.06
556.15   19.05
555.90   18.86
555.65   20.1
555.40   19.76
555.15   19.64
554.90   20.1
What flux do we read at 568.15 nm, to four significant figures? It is 17.93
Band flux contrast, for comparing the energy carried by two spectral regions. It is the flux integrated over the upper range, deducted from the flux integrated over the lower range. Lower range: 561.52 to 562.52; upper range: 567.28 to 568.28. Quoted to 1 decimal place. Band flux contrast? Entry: 0.8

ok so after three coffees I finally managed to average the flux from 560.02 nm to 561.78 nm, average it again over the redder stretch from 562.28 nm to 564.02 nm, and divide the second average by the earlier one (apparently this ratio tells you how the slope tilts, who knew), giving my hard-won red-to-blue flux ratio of 1.00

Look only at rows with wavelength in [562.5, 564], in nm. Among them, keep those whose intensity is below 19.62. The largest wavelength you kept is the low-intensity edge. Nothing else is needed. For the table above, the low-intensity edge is 563.40 nm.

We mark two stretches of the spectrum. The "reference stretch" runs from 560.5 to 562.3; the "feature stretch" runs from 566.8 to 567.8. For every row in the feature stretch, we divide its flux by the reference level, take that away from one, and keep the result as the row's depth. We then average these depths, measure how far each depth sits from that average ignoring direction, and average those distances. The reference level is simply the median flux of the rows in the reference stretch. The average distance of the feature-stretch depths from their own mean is 0.037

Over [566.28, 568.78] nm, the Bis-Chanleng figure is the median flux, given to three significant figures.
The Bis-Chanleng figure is 18.7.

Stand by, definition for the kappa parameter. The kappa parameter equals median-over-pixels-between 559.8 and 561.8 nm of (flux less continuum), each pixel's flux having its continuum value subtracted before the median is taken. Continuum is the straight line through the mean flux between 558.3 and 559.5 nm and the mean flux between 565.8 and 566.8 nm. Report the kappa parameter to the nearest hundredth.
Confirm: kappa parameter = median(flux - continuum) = 0.11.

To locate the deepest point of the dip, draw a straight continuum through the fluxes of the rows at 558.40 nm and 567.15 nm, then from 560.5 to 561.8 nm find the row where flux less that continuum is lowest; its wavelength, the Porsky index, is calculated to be 561.65 nm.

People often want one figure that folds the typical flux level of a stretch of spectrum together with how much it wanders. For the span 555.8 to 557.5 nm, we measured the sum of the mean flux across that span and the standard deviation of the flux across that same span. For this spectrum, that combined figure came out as 20.1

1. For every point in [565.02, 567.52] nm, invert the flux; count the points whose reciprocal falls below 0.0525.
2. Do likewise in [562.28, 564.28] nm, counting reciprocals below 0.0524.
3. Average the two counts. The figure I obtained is 7.0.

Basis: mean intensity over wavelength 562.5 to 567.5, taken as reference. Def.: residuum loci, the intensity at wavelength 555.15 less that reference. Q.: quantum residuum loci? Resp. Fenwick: -0.3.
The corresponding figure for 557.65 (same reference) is -2.7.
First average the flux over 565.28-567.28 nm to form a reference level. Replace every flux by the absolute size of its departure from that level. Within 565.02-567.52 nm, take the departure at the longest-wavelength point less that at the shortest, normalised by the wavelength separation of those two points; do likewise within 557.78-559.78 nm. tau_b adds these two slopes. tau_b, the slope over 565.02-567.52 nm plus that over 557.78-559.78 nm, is -1.0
